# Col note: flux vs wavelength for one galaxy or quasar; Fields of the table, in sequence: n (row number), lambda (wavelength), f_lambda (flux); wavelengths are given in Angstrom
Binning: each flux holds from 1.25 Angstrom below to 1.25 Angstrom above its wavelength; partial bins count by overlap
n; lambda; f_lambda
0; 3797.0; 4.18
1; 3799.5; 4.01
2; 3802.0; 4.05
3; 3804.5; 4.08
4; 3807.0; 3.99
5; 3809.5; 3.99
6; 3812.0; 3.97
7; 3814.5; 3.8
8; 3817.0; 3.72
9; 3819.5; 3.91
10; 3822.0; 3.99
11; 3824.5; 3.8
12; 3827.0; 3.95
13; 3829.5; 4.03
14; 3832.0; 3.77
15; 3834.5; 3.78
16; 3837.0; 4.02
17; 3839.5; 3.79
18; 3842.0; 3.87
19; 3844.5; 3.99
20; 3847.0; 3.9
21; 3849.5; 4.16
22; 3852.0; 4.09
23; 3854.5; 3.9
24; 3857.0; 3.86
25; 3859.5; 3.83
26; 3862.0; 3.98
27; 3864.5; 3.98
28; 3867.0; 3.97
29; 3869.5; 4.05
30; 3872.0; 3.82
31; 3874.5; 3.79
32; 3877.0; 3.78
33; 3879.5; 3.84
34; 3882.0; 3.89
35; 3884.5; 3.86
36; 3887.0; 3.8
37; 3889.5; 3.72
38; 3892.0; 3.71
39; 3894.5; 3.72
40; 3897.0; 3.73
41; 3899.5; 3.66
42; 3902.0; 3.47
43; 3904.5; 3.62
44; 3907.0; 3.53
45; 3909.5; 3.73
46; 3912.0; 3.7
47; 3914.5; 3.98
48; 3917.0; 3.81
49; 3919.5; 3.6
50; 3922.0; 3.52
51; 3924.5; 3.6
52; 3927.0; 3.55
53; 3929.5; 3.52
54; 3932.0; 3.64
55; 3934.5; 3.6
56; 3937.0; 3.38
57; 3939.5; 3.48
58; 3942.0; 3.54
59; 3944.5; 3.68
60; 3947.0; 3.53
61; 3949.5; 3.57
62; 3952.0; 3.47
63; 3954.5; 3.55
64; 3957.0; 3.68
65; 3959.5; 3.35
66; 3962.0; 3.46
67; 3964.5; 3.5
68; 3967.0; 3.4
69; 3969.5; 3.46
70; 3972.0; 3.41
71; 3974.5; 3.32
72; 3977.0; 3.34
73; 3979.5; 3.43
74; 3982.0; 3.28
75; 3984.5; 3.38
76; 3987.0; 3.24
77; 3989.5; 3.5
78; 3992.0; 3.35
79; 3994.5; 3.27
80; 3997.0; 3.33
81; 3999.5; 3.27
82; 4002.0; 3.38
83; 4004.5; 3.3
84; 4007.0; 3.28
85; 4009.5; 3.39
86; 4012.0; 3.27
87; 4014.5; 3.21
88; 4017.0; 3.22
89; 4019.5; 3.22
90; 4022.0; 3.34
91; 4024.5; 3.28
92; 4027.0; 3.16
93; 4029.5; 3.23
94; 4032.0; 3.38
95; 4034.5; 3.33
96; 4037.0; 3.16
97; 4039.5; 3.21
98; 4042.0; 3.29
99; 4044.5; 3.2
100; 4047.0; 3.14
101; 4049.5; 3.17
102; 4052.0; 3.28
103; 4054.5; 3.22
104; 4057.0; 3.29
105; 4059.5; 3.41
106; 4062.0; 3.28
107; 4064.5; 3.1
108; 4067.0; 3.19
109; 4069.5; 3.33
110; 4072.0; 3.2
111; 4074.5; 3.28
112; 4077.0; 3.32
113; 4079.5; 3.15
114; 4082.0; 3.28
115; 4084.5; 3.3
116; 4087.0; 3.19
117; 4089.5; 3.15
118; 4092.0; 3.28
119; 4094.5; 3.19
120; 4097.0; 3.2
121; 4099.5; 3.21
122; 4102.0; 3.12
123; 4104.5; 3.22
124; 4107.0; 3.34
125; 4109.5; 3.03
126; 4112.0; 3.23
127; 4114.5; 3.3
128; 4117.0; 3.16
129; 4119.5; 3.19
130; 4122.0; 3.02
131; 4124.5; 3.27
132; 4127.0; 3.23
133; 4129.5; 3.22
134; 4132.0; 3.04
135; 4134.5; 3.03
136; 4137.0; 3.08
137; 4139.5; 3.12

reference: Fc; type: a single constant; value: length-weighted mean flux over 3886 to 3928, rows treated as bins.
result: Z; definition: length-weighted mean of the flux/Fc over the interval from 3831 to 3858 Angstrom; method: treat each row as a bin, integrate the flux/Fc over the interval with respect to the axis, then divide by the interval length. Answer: 1.07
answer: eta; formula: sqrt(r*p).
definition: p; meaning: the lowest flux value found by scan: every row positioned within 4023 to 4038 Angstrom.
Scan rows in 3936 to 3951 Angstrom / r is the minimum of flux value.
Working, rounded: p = 3.16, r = 3.38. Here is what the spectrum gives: 3.3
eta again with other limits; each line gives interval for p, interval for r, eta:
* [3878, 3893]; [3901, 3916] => 3.6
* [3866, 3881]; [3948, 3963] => 3.6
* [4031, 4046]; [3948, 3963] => 3.3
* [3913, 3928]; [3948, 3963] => 3.4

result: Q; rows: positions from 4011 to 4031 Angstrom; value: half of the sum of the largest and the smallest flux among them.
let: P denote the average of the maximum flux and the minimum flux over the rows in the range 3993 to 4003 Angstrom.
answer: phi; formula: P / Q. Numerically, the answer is 1.02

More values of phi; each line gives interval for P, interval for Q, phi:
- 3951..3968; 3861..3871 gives 0.88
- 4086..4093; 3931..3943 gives 0.92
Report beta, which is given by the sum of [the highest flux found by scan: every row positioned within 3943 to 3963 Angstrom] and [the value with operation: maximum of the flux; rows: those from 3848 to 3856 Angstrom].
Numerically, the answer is 7.8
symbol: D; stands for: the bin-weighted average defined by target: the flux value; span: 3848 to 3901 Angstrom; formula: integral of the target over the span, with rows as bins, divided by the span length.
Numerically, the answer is 3.9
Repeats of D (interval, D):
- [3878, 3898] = 3.8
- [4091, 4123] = 3.2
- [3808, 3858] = 3.9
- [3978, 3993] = 3.4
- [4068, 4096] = 3.2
